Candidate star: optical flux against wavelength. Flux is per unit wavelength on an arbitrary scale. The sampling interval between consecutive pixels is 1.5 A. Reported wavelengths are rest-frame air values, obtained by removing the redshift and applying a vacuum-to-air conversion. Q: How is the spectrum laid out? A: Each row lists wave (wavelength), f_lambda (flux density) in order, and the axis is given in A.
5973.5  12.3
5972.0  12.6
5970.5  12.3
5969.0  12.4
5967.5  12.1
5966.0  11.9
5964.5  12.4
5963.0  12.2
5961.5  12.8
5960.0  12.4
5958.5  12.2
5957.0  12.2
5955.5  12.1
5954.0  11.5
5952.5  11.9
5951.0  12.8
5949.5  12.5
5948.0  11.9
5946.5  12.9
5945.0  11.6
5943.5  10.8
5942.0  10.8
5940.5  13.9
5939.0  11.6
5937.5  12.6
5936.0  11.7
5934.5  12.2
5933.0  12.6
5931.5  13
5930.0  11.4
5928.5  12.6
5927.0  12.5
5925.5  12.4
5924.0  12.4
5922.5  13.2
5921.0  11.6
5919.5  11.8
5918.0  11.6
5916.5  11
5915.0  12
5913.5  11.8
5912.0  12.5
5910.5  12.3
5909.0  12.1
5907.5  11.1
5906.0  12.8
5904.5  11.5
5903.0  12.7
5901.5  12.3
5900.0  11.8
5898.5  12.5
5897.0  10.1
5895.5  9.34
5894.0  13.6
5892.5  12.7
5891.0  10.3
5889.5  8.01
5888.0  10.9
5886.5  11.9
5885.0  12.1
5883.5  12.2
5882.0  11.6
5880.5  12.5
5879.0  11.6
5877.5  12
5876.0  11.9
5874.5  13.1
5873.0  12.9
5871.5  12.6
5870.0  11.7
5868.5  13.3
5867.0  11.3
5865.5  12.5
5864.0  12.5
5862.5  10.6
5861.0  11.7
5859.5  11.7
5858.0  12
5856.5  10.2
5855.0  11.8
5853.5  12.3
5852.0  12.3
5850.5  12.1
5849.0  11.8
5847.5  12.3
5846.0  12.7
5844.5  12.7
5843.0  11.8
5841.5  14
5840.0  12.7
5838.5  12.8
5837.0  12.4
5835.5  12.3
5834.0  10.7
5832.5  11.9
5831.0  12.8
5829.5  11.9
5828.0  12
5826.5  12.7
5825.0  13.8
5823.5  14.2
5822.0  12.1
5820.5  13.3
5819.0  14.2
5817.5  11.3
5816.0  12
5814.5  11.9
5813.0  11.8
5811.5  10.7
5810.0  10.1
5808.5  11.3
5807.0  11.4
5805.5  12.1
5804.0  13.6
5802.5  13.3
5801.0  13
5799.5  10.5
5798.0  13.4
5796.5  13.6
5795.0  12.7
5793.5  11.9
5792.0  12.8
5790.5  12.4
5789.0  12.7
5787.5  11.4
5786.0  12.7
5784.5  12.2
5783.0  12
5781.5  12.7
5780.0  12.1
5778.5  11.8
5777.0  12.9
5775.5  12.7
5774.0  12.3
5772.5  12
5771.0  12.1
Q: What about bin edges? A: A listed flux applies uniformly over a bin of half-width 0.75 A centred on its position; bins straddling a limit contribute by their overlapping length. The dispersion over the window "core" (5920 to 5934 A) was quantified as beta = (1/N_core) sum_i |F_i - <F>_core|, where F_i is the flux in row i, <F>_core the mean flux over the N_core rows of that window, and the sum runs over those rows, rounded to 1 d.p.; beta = 0.4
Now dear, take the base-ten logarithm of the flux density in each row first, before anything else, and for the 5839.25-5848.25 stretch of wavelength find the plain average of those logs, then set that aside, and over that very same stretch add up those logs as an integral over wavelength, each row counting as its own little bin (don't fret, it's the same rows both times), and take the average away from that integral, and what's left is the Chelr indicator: 8.83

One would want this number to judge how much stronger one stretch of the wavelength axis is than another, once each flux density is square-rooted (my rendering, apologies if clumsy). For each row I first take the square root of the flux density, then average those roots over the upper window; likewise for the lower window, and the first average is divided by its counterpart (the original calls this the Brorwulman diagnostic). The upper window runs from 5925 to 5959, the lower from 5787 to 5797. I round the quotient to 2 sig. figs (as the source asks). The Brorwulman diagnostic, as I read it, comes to 0.99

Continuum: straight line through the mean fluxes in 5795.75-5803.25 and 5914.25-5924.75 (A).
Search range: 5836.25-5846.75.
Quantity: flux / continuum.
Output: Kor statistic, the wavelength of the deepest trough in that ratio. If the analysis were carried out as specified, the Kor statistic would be 5843.0 A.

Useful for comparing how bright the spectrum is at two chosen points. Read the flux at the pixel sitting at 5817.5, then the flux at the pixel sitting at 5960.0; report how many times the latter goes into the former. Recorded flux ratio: 0.91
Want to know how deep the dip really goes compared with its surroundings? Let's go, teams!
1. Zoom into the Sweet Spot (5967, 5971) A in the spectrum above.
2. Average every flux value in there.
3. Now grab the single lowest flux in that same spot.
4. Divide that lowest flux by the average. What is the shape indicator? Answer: 0.986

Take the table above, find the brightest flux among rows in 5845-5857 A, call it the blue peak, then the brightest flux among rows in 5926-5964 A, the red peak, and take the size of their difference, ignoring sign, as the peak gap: 1.2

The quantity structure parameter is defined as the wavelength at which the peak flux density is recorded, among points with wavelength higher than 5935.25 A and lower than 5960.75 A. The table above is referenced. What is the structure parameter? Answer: 5940.5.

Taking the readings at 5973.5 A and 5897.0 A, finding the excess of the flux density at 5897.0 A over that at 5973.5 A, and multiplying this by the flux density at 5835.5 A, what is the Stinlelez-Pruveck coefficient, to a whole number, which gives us -27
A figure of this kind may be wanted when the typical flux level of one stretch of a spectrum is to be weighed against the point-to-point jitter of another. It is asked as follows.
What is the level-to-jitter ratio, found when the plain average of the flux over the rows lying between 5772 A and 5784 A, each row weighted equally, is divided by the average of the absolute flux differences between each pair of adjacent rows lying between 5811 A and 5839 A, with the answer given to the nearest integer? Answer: 13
